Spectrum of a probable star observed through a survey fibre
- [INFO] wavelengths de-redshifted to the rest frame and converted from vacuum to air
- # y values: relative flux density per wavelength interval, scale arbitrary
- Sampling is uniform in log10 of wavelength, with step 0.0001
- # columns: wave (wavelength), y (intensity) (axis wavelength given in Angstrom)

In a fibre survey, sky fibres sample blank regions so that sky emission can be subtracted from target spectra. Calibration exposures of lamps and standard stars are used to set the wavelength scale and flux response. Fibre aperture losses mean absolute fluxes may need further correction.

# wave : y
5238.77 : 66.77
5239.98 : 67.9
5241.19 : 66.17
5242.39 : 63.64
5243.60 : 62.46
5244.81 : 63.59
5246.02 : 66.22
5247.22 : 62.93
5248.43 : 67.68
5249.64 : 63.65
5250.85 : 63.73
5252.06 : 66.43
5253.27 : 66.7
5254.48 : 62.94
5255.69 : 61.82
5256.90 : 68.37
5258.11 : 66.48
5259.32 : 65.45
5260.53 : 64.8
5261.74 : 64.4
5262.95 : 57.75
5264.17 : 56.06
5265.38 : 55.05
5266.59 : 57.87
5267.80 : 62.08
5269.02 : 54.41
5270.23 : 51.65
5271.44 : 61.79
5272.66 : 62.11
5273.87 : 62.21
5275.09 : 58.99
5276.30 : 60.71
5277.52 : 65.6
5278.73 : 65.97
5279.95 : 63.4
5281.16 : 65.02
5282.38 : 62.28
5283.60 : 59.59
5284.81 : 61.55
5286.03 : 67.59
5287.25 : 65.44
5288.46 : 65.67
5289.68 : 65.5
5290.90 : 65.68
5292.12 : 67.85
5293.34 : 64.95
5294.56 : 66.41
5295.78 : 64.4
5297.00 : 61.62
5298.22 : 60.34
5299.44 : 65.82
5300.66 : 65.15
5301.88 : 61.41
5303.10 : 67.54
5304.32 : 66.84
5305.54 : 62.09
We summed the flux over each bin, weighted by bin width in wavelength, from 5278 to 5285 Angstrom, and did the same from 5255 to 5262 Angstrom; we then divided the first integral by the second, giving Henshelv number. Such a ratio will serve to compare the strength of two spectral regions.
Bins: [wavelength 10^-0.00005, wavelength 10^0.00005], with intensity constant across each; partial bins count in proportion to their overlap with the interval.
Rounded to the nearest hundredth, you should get 0.97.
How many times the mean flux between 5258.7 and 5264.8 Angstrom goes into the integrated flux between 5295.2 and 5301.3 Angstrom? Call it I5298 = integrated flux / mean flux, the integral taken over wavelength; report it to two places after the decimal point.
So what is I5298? 6.28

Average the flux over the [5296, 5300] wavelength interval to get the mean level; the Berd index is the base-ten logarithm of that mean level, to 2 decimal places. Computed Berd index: 1.80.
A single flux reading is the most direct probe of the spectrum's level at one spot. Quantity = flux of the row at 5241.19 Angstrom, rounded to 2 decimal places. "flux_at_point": 66.17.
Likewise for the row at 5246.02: 66.22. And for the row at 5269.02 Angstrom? 54.41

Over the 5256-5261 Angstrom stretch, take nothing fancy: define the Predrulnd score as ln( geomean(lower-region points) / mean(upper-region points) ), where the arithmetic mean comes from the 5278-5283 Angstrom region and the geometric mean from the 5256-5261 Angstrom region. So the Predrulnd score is 0.032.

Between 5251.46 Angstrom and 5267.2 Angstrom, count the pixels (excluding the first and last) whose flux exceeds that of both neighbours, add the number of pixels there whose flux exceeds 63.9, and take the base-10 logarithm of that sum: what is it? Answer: 0.95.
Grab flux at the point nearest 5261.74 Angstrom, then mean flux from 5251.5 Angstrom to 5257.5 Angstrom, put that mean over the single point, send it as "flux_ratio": 1.013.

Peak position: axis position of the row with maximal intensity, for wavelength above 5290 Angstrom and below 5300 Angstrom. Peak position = 5292.12 Angstrom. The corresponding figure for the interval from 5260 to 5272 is 5260.53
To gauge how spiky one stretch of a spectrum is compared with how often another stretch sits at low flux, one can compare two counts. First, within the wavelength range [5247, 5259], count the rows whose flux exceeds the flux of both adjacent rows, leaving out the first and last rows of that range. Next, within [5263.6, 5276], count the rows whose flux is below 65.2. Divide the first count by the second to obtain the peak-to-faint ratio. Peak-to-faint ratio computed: 0.30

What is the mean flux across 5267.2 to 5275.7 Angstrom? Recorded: 59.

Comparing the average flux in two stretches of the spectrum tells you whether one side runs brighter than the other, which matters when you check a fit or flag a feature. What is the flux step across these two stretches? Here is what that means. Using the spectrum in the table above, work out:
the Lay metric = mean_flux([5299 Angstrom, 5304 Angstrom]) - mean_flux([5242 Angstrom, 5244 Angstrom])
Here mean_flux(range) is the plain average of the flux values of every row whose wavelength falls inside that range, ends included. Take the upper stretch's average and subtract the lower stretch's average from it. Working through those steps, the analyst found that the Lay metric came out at 2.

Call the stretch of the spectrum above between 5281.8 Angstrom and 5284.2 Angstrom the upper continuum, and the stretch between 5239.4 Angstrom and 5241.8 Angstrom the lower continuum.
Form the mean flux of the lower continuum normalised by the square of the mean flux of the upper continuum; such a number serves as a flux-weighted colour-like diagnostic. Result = 0.0181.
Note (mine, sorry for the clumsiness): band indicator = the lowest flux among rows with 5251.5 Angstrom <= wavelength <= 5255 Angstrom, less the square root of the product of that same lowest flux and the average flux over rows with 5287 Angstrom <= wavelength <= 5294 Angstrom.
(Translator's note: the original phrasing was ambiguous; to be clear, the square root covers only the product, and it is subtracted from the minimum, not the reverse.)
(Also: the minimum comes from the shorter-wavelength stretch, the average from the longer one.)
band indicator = -1.4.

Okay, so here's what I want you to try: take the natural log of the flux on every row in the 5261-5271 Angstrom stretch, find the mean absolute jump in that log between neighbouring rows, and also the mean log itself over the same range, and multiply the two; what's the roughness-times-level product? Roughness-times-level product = 0.27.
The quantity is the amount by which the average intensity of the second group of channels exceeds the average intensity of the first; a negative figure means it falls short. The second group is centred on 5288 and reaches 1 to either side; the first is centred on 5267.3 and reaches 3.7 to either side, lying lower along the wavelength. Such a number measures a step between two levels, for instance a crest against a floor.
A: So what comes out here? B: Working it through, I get 9.4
